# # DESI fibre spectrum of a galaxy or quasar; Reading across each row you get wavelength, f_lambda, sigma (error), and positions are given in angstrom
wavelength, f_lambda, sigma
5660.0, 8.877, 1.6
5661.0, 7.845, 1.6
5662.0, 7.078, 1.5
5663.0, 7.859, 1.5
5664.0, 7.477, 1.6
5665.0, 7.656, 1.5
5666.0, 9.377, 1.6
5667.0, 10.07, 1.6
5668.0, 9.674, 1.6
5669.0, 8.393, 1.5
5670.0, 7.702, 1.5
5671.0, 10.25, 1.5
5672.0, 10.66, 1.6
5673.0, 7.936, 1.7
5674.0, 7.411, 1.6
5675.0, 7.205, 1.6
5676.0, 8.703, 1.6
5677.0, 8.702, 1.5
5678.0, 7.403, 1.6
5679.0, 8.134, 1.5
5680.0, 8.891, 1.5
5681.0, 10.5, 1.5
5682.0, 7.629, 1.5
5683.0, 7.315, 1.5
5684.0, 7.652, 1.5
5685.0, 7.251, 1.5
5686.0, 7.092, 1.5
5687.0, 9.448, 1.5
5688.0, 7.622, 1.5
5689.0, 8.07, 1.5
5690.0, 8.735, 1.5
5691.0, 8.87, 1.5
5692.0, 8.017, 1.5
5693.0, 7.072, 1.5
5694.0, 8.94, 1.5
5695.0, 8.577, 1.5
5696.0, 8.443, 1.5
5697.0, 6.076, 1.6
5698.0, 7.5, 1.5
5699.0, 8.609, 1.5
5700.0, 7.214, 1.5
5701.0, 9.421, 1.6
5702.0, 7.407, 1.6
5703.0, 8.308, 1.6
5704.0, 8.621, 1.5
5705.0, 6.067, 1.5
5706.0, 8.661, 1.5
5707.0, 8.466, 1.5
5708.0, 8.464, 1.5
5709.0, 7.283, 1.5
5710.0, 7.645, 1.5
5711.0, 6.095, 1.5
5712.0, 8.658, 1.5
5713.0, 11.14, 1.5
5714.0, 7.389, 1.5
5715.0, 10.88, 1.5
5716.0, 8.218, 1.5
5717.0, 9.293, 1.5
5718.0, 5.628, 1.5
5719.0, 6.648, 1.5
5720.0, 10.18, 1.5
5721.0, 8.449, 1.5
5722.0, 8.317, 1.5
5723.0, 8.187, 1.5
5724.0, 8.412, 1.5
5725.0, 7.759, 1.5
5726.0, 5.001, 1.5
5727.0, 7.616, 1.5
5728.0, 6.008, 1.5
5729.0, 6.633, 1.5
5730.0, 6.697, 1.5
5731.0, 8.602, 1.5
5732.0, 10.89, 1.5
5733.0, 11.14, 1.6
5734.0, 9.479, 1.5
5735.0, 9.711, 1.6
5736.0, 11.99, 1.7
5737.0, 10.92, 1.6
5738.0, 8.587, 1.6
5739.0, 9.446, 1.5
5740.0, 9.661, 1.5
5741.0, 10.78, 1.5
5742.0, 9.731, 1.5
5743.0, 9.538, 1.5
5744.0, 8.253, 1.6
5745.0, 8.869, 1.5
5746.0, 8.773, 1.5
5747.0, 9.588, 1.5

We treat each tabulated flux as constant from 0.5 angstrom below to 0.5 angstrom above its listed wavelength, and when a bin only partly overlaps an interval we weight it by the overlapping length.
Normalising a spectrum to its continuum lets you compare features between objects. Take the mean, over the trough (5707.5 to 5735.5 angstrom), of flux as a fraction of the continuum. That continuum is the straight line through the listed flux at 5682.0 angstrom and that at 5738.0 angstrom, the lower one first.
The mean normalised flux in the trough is 0.991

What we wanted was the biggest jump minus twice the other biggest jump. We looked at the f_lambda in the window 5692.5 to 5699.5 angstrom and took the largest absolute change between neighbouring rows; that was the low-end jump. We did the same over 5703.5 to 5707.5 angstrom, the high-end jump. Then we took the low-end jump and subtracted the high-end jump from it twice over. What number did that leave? -2.8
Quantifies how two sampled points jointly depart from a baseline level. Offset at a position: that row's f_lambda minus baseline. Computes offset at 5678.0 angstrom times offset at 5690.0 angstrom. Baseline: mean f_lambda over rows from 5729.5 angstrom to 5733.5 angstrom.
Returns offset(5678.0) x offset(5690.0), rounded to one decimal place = 1.2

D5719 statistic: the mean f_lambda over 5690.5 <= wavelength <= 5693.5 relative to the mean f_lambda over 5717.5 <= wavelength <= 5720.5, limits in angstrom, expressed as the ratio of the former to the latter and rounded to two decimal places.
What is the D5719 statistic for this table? 1.07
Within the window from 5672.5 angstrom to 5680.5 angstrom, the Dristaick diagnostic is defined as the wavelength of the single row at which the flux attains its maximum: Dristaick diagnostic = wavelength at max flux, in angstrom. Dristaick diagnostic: 5680.0 angstrom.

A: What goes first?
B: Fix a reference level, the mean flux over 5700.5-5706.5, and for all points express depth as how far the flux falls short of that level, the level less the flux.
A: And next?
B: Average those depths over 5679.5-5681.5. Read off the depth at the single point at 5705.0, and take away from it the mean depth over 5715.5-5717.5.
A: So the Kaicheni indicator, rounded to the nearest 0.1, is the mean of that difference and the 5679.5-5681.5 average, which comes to 0.5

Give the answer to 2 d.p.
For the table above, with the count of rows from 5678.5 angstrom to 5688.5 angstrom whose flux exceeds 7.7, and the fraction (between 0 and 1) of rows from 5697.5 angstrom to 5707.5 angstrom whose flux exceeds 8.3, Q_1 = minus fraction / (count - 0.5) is -0.17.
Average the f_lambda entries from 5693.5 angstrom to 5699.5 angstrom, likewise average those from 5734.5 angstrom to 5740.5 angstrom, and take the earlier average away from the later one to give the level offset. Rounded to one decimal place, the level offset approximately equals 2.0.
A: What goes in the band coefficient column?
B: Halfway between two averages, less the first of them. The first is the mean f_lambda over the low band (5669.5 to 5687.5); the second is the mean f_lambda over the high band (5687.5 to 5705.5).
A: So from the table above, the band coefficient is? -0.18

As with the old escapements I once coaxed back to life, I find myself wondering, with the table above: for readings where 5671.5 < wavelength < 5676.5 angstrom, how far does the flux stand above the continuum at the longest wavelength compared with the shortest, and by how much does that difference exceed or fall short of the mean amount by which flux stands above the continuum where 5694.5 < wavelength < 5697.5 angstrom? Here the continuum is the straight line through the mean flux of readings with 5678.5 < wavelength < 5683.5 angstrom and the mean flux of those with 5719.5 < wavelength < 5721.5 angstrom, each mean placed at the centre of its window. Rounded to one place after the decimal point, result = -0.9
